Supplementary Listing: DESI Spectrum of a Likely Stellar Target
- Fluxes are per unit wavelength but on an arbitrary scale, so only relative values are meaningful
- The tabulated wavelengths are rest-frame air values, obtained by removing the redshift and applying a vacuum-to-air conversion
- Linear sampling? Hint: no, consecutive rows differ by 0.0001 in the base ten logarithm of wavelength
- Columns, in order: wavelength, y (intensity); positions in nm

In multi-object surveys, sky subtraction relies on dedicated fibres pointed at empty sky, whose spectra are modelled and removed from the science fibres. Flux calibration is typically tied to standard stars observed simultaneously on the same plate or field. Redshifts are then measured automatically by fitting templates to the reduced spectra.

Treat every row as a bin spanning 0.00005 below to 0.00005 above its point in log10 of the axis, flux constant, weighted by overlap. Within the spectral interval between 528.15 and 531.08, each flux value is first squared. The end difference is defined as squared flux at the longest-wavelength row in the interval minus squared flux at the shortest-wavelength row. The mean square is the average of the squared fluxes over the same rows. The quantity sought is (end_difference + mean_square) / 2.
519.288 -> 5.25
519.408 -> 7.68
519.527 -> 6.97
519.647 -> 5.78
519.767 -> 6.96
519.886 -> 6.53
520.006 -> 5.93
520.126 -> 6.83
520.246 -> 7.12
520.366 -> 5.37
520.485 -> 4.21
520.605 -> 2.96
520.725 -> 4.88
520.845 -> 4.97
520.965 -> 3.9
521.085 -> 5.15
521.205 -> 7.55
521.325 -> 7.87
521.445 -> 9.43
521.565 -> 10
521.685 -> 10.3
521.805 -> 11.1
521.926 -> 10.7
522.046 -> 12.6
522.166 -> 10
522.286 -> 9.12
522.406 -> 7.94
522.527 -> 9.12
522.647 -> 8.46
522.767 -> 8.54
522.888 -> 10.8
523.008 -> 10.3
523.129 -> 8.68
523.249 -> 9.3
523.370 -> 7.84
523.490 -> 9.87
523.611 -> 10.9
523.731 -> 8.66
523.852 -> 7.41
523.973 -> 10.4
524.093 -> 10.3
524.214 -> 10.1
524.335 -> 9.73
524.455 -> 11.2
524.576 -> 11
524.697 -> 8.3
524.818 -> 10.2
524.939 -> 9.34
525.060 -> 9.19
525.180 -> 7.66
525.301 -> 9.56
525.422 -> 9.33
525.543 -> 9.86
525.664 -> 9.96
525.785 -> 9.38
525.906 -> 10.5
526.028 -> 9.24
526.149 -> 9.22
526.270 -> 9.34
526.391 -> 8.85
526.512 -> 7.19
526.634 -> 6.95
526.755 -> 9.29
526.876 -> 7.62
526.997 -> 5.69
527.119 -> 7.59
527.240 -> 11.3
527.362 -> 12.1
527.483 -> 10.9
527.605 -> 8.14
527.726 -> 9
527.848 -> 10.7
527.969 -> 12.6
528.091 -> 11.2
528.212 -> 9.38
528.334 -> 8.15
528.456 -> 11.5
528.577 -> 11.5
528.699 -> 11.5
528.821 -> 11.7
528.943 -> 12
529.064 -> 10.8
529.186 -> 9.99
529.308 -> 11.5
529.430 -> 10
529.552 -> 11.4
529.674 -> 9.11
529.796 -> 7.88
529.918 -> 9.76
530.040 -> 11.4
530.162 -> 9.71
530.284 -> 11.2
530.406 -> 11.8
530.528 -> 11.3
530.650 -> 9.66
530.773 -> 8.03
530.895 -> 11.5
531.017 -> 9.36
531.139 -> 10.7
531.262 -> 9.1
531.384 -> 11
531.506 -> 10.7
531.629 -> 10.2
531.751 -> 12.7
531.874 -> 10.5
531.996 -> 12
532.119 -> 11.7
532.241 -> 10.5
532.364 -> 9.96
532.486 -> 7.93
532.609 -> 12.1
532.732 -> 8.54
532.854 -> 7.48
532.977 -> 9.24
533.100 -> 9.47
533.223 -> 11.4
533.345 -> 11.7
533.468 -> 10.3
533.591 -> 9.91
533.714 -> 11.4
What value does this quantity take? 54.9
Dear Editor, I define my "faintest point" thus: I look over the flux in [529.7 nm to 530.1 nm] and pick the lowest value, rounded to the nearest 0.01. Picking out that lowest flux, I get 7.88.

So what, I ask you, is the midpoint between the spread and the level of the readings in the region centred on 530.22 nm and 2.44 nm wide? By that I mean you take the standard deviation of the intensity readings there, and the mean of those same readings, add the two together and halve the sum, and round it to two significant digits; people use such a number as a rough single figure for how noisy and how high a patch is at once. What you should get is 5.7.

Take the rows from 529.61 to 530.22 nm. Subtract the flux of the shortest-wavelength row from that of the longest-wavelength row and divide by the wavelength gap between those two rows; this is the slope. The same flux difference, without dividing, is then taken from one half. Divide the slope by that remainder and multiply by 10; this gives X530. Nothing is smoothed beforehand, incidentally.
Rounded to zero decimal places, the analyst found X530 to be -123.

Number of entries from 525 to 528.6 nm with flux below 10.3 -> 21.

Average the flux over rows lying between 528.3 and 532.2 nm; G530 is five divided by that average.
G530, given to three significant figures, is 0.471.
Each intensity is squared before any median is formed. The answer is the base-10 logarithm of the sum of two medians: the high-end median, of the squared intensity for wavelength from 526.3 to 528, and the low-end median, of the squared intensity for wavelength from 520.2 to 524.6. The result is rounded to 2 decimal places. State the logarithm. 2.21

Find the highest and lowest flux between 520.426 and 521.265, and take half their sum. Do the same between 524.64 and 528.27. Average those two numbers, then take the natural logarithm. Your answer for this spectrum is 1.97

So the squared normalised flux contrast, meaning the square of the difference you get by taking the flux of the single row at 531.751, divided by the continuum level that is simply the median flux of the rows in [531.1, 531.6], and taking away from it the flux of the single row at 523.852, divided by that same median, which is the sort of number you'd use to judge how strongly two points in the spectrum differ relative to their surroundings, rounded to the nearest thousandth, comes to 0.244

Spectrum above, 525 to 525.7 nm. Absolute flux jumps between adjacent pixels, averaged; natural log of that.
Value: -0.15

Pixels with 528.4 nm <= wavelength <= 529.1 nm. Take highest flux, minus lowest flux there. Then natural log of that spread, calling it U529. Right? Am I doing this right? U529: 0.2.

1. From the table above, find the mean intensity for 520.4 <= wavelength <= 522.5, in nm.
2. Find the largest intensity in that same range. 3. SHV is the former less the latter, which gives -4.8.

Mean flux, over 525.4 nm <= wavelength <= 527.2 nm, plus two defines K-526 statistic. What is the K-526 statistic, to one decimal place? 10.7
